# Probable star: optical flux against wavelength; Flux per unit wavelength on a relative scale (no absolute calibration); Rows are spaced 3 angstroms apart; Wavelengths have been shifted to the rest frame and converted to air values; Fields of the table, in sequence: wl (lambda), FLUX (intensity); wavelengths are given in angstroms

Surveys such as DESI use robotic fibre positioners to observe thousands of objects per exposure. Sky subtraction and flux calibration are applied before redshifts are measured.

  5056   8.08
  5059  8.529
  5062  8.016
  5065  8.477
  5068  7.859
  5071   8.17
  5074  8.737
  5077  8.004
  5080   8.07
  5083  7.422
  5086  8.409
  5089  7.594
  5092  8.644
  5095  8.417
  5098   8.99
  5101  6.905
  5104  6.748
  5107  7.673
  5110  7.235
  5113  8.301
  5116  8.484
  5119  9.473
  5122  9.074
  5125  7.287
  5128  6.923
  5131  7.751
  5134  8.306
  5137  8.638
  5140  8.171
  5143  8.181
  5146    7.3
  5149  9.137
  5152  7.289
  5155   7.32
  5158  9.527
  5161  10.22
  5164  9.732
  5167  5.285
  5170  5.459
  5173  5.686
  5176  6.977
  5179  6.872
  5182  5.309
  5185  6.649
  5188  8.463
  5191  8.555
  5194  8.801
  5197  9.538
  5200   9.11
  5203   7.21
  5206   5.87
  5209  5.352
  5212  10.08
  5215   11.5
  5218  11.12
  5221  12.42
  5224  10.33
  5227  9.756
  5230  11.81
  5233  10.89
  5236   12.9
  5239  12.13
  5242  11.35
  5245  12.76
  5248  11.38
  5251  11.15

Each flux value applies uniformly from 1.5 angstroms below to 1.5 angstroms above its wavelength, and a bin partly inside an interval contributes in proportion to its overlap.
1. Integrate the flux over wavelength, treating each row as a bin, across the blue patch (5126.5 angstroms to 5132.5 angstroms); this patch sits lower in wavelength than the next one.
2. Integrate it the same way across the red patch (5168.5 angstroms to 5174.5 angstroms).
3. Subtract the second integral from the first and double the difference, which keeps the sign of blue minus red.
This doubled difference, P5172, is 21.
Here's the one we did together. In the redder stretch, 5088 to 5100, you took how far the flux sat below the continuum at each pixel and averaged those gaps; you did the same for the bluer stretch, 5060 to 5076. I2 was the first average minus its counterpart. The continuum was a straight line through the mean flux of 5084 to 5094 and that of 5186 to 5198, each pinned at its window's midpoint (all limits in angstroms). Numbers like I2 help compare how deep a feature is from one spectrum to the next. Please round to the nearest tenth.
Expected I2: 0.0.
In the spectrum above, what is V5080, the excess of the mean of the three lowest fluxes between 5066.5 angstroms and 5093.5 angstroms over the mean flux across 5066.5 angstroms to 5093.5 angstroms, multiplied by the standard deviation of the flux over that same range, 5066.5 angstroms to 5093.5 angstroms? -0.2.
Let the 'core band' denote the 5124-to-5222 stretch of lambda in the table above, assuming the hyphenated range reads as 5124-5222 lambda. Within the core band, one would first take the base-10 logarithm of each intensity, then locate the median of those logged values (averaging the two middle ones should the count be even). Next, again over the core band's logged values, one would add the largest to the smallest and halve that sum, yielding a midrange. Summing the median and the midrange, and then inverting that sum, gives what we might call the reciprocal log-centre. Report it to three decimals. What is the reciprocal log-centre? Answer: 0.549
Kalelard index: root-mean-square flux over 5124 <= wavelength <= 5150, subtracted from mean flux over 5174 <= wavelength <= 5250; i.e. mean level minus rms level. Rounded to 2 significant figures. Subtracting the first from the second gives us 1.5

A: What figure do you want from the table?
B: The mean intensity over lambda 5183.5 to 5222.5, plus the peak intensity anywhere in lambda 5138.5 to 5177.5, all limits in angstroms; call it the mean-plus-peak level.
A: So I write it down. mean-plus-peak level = 19.0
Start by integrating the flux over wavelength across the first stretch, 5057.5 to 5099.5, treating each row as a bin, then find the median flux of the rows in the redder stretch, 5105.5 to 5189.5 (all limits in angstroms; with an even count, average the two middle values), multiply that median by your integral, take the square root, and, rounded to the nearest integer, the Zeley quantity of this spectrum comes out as 52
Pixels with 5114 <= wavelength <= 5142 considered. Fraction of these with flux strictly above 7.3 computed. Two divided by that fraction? 2.6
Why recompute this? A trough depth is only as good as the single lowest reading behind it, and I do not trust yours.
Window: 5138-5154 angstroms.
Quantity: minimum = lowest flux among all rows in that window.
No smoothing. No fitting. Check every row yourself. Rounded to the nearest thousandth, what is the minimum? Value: 7.289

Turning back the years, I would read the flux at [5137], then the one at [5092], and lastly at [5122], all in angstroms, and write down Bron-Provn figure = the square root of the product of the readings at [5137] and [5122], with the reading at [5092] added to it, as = 17.5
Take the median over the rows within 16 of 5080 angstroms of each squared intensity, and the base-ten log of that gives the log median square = 1.82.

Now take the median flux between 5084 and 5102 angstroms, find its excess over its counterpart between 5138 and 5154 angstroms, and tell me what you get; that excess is 0.24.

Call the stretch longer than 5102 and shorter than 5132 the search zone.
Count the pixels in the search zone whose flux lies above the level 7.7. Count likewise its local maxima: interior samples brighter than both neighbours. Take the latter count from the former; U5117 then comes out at 3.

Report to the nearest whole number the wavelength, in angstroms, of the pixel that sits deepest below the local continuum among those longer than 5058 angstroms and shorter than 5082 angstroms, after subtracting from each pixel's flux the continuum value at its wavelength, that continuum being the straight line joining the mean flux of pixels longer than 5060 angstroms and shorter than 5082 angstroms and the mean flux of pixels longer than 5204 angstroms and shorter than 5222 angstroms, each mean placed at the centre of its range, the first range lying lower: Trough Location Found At 5068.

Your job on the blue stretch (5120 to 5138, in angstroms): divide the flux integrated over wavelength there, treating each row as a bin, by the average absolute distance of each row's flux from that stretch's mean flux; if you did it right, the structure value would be 213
